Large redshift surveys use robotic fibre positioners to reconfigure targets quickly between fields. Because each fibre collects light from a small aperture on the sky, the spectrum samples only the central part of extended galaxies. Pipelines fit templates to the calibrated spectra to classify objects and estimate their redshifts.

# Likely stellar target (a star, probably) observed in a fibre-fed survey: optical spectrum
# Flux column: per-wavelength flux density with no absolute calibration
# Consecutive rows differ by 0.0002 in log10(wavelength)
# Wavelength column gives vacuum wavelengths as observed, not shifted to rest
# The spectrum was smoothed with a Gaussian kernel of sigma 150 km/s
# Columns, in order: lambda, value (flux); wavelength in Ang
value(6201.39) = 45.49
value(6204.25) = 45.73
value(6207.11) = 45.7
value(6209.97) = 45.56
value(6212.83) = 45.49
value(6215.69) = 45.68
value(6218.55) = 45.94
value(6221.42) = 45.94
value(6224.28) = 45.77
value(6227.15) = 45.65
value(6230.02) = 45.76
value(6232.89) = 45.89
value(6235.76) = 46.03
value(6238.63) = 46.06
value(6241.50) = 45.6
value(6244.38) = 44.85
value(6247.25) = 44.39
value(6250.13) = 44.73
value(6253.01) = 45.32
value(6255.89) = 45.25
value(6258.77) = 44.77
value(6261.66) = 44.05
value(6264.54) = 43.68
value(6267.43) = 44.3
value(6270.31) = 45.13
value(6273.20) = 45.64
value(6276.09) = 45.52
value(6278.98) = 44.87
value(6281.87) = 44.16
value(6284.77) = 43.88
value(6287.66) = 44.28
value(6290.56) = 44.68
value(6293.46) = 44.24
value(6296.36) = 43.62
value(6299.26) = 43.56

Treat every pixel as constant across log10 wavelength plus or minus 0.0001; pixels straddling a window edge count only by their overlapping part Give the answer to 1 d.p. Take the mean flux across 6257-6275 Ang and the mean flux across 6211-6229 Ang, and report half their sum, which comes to 45.2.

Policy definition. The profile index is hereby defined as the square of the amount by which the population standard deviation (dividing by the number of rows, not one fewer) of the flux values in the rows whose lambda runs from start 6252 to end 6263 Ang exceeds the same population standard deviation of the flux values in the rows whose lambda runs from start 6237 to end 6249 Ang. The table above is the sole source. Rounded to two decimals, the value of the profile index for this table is 0.02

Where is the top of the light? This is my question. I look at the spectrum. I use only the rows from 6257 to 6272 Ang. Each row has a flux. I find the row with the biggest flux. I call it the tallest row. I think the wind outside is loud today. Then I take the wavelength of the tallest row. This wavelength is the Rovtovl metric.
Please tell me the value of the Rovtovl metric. 6270.31 Ang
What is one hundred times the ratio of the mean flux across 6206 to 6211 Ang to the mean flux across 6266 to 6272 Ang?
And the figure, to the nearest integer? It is 102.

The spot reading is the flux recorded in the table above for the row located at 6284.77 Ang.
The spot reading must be 43.88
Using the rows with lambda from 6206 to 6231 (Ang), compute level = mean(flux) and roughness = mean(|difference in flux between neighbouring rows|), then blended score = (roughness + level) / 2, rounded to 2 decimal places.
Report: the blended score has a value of 22.93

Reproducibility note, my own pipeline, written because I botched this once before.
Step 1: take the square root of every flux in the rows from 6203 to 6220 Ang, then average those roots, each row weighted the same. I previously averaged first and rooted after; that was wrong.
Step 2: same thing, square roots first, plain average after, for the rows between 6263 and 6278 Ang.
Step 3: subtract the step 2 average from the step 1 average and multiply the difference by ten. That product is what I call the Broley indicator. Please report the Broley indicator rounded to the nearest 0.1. 0.6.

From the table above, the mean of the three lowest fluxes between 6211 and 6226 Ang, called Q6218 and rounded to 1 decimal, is 45.6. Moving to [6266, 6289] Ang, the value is 44.1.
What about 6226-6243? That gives 45.7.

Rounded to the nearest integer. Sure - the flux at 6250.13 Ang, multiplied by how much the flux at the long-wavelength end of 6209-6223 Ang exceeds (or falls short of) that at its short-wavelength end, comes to 17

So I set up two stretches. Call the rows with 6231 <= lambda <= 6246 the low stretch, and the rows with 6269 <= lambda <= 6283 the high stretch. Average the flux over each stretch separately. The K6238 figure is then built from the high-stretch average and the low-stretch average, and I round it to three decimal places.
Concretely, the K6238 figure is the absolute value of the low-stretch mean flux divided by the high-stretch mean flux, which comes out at 1.014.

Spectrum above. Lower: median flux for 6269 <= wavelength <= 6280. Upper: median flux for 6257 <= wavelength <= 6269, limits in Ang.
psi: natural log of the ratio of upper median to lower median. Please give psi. -0.026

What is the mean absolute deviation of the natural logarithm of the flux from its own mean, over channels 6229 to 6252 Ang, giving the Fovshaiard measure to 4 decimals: 0.0125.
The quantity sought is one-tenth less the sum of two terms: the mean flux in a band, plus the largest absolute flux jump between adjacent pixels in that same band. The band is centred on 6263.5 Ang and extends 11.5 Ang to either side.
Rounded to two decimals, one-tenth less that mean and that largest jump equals -45.50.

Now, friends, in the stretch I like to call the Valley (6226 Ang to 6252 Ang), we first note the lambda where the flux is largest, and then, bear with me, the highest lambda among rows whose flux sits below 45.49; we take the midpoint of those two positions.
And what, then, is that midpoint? 6244.4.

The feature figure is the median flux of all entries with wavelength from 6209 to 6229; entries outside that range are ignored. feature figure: 45.7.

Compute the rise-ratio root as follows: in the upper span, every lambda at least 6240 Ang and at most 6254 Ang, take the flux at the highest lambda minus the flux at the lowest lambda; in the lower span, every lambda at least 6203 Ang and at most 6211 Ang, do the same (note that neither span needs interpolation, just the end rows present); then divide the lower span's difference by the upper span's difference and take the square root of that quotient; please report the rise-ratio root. 0.78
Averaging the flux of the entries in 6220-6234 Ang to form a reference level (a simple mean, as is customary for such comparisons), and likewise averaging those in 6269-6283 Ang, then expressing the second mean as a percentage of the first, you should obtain 98.4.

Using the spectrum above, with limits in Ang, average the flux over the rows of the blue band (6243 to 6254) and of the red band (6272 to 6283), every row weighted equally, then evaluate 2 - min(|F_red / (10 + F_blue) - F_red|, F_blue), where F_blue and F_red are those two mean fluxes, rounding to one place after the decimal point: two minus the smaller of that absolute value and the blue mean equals -42.2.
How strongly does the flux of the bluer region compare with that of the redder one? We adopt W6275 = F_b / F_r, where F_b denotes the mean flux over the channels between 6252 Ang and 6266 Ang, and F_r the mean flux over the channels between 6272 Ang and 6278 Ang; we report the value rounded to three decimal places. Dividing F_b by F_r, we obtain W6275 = 0.979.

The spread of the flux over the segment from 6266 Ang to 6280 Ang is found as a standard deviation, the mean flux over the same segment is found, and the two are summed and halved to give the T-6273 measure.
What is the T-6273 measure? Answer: 22.8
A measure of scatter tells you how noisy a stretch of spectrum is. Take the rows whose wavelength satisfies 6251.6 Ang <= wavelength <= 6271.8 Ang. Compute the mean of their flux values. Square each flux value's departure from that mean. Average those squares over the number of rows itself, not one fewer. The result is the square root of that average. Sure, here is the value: 0.59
